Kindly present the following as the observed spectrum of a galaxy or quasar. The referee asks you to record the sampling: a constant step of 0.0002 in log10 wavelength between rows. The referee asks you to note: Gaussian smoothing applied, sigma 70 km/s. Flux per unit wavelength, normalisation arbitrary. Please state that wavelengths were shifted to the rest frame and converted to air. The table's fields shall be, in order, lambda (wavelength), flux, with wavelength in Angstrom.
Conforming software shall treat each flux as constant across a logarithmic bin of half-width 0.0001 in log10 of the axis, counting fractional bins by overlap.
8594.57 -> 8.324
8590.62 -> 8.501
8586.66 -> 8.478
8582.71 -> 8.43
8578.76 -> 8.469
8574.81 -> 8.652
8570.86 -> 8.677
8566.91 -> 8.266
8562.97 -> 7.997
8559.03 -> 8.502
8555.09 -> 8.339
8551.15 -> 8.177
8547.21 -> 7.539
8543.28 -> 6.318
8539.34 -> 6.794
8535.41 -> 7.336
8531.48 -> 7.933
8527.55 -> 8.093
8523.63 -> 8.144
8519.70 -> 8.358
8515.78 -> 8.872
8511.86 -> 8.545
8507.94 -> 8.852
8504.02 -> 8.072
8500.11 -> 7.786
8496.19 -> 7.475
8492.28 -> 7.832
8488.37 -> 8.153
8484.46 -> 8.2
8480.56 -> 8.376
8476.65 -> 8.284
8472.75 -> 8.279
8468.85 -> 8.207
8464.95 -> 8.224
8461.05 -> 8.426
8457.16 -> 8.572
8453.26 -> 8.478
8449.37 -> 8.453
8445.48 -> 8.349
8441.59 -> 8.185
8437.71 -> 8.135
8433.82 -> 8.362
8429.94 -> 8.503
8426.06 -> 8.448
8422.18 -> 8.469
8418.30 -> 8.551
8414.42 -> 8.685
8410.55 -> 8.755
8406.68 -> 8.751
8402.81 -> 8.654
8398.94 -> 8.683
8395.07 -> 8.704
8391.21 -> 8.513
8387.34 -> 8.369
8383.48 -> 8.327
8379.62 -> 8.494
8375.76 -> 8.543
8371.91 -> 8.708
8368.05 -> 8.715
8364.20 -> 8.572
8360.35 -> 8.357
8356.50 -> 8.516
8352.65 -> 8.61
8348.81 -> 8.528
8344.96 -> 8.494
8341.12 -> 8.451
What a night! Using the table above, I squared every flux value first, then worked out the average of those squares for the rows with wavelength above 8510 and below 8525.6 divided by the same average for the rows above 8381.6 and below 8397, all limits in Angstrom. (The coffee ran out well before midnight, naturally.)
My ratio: 1.00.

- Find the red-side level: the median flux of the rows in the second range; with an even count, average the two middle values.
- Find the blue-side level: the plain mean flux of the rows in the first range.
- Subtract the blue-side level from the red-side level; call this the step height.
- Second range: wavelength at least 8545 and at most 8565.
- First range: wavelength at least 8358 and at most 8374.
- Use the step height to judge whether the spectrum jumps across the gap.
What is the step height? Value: -0.4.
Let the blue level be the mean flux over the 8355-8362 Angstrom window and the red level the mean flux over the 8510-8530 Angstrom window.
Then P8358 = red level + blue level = 16.8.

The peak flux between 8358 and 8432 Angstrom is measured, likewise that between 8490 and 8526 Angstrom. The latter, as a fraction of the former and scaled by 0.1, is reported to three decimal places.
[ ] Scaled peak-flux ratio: 0.101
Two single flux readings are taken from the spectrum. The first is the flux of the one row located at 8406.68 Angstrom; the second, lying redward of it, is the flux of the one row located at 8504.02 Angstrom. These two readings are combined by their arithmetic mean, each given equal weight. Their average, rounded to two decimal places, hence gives 8.41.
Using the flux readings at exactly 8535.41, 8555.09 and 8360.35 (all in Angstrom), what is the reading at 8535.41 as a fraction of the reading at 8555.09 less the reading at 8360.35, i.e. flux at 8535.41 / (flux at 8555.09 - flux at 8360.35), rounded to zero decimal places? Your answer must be -408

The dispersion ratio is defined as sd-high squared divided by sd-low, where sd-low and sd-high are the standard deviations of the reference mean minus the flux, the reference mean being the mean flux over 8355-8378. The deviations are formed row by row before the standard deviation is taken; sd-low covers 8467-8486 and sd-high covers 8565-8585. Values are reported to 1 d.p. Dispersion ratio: 0.4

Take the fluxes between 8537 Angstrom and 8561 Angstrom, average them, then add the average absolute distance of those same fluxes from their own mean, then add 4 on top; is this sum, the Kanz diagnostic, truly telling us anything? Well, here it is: 12.34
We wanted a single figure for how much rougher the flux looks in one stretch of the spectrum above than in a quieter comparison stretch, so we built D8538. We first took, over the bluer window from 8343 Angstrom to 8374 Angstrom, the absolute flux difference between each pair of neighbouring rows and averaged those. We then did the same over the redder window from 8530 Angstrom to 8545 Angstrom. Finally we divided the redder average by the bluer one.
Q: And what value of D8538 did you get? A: 5.1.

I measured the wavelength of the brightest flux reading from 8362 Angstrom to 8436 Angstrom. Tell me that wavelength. 8410.55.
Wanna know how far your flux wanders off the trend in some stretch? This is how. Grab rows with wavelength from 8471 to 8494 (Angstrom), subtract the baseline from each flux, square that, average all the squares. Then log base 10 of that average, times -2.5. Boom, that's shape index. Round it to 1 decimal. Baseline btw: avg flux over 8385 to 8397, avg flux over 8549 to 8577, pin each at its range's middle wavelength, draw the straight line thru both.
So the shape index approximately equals 2.6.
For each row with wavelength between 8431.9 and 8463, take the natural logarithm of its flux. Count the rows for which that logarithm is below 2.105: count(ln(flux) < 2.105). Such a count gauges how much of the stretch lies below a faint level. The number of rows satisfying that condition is 2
